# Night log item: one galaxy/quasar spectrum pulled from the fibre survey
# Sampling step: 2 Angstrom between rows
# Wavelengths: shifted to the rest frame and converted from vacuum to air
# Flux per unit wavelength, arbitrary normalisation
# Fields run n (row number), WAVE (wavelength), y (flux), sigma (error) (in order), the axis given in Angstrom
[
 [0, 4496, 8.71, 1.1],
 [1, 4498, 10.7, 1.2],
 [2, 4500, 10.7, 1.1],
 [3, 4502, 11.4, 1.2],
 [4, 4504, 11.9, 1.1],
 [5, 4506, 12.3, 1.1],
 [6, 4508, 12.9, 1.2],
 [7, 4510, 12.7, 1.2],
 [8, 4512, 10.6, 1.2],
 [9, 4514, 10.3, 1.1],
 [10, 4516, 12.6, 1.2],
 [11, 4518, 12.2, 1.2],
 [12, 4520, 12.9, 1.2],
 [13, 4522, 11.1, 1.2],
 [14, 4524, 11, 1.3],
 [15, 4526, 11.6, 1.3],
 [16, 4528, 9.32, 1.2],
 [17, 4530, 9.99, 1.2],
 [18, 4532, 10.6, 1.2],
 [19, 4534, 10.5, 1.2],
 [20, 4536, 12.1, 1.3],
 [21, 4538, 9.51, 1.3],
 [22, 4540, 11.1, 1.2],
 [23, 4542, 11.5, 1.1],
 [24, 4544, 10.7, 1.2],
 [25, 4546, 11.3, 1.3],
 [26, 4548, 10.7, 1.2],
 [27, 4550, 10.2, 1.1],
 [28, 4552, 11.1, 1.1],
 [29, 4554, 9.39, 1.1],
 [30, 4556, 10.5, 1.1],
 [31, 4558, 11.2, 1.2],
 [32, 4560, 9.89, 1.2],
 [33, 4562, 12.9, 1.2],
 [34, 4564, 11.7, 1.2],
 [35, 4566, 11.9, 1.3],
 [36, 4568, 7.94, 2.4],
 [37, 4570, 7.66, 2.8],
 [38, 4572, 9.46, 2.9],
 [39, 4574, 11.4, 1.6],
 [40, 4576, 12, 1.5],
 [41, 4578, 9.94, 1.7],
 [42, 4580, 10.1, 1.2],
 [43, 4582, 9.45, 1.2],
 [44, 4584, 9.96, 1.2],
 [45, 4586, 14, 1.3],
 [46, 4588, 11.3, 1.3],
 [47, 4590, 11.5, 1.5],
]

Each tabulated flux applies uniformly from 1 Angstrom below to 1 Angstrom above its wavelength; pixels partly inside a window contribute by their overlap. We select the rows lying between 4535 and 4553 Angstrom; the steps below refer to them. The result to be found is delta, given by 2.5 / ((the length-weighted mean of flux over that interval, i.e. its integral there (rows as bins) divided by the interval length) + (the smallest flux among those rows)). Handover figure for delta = 0.122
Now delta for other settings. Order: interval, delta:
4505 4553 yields 0.122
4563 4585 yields 0.140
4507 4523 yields 0.113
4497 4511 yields 0.111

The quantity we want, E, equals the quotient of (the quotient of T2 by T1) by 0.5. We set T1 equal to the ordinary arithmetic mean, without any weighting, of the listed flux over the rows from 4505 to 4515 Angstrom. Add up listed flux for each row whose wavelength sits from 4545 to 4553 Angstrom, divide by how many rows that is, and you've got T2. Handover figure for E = 1.84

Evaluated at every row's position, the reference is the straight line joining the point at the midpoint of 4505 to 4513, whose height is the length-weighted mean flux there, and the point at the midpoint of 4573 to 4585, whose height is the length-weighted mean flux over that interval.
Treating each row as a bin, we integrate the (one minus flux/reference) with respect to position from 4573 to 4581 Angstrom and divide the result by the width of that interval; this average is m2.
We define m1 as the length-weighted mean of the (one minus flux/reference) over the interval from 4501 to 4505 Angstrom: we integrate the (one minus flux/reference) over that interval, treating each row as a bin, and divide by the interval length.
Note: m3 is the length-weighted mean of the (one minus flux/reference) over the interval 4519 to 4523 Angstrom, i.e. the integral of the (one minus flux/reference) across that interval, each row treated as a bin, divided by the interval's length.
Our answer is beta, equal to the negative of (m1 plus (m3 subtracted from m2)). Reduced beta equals -0.03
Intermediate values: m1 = 0.05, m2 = -0.032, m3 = -0.01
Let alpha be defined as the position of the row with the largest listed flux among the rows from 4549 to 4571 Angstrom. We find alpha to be 4562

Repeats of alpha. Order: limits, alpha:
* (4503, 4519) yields 4508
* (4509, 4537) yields 4520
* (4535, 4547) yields 4536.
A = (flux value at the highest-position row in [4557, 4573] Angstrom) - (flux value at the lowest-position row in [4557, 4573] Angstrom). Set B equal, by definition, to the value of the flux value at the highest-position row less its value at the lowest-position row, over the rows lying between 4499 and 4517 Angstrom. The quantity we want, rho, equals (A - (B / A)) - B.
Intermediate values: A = -1.7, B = 1.9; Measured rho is -3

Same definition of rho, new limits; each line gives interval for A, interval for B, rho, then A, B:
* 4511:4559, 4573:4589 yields 1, 0.6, -0.1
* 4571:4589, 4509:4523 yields 4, 1.8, -1.6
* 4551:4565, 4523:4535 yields 2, 0.6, -0.5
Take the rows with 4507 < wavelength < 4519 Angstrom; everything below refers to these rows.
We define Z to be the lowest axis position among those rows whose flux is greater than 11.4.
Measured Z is 4508 Angstrom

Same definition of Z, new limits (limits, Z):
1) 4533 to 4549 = 4536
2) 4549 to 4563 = 4562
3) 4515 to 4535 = 4516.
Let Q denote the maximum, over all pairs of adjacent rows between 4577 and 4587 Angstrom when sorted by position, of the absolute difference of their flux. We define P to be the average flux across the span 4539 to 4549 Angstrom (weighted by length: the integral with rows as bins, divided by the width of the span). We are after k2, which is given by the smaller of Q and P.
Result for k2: 4.0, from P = 11.06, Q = 4.0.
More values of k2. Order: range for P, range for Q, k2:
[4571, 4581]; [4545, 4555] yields 1.7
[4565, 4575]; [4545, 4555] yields 1.7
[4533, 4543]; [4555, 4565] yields 3.0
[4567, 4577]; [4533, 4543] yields 2.6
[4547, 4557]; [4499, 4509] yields 0.7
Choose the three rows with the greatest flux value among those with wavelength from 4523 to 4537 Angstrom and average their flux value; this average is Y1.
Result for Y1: 11.6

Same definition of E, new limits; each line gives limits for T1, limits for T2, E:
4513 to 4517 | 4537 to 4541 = 1.80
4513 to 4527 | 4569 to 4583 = 1.71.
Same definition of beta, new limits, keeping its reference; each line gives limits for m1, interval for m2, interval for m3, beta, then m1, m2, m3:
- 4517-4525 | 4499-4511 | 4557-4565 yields -0.07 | 0.00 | 0.019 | -0.05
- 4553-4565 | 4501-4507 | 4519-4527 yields -0.02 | 0.00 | 0.031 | 0.01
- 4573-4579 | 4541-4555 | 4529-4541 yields 0.08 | -0.05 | 0.046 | 0.08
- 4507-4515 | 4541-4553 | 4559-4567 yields -0.13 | 0.04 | 0.028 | -0.07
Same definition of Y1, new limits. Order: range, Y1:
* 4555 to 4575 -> 12.2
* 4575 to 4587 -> 12.0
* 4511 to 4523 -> 12.6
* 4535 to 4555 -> 11.6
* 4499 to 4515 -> 12.6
